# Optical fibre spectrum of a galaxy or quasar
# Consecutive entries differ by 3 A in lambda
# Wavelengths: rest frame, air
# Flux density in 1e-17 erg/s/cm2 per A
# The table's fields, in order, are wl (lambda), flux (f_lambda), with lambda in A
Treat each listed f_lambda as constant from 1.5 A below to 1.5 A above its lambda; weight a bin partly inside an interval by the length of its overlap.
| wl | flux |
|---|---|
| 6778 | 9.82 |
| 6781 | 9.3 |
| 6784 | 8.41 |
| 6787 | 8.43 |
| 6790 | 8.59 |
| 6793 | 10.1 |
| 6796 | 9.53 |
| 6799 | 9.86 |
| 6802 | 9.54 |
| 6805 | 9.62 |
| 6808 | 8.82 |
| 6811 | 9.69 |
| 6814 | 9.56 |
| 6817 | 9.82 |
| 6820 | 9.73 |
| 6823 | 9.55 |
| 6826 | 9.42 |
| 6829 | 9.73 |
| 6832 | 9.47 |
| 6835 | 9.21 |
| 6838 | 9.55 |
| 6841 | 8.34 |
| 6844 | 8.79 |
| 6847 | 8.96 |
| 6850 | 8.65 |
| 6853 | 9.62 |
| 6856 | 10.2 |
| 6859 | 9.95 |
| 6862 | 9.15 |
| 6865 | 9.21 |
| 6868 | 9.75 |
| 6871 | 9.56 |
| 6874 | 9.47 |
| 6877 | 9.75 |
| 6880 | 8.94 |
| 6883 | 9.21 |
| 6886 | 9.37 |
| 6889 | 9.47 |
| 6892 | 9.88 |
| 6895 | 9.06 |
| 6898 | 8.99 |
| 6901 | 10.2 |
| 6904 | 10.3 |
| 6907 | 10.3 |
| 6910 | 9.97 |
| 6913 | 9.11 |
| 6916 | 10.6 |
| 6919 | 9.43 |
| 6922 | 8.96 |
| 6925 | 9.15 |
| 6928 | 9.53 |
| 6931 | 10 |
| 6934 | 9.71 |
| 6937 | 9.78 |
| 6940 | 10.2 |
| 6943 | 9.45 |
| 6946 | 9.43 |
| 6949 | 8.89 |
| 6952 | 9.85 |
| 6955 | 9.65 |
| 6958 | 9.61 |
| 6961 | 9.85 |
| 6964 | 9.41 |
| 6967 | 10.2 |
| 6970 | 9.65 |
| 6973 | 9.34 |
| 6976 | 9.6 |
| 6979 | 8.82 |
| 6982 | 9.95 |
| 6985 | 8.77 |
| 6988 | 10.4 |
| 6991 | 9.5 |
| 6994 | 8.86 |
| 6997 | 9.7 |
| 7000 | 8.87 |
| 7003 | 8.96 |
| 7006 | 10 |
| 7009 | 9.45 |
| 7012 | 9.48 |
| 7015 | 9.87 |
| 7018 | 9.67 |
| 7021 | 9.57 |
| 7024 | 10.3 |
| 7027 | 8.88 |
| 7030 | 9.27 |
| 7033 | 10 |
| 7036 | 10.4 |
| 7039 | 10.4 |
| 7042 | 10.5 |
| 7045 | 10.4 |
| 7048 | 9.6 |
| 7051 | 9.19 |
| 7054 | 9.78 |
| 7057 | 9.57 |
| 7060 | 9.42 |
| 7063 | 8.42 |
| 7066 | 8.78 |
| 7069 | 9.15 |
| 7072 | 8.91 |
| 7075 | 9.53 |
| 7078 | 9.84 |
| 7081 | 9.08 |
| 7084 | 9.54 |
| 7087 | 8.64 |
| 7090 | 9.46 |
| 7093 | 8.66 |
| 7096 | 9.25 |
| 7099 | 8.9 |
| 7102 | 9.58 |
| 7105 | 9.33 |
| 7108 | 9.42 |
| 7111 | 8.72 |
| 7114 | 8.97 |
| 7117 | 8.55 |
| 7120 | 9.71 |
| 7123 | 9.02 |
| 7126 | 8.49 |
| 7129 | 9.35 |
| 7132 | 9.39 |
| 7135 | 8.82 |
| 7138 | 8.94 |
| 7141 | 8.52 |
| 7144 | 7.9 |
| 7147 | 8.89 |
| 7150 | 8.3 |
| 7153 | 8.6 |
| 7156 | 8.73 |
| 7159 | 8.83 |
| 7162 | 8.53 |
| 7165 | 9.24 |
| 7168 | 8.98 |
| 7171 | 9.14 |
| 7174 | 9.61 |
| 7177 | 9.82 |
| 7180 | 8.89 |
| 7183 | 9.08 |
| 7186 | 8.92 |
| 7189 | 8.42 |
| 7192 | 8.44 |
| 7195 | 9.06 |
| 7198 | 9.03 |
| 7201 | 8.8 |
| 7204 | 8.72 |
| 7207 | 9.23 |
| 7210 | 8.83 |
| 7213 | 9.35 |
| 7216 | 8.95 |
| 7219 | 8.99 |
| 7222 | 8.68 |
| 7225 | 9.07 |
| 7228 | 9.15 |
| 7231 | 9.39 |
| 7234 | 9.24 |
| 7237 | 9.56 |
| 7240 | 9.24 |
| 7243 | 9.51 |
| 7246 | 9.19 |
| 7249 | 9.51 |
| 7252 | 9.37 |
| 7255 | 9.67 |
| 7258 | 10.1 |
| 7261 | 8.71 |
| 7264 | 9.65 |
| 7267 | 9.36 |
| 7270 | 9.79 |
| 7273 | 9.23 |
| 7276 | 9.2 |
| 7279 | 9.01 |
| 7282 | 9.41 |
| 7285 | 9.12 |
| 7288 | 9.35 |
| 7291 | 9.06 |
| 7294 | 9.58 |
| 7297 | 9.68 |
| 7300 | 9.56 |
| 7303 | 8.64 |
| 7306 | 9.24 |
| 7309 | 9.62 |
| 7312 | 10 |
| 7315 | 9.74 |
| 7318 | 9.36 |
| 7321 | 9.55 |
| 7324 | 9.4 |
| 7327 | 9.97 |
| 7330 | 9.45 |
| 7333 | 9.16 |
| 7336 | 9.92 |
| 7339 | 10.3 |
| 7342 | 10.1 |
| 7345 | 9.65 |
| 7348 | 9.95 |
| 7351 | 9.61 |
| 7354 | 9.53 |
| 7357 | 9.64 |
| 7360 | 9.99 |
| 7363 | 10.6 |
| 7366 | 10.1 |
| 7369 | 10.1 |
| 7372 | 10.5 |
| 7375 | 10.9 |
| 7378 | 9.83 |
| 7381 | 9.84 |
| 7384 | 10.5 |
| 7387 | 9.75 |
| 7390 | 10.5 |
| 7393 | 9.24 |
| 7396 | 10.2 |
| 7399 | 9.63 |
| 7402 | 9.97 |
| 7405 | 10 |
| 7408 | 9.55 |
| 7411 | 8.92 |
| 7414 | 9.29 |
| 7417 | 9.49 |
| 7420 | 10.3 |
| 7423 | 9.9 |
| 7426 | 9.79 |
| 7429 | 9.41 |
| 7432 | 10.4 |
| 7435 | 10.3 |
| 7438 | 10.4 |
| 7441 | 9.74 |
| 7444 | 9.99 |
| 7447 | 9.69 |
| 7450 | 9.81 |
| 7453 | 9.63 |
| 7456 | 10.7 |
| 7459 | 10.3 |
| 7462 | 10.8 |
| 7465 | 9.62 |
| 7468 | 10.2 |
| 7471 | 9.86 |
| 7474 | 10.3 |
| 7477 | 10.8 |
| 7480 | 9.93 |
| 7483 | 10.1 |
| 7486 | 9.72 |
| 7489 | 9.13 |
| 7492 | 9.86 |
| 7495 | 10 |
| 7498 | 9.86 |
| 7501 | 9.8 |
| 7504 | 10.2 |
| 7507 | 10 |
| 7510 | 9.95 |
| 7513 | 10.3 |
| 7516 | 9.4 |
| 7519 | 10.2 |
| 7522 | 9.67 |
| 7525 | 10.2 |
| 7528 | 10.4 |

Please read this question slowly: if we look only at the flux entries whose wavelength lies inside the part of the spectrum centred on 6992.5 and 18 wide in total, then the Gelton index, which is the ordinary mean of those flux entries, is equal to 9.35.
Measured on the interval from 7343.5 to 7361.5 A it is 9.73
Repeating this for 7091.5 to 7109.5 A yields 9.19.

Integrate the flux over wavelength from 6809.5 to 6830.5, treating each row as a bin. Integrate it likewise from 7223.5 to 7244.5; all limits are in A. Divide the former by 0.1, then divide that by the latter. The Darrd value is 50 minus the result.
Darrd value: 39.64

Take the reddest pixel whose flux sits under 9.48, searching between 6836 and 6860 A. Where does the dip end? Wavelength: 6850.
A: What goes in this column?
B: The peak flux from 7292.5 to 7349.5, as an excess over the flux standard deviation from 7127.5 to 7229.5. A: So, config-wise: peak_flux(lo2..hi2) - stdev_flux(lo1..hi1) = 9.9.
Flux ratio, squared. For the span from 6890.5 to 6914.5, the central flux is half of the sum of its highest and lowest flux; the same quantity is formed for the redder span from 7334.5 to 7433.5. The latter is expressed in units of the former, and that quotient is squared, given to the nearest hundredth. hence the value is 1.06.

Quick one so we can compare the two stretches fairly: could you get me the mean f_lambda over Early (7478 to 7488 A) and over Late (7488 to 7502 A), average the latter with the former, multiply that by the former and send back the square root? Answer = 9.9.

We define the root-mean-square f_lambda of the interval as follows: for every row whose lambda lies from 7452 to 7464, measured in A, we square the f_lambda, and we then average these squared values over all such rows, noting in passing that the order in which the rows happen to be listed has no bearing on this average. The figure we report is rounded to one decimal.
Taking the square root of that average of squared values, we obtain 10.4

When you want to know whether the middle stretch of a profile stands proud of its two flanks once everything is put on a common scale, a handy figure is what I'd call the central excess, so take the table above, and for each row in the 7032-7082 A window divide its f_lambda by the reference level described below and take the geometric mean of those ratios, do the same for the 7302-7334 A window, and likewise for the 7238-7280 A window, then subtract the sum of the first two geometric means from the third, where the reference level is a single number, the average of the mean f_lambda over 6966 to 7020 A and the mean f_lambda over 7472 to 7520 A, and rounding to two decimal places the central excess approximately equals -0.99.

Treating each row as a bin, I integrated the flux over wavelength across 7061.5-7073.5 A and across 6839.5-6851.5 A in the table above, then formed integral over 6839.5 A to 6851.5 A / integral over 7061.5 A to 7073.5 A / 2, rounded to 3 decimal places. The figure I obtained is 0.493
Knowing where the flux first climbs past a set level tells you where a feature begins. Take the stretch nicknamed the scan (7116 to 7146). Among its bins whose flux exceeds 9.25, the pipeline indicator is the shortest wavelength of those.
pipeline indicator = 7120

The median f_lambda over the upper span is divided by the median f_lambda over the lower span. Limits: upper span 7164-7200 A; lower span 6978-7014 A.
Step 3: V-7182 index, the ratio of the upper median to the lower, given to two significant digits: 0.96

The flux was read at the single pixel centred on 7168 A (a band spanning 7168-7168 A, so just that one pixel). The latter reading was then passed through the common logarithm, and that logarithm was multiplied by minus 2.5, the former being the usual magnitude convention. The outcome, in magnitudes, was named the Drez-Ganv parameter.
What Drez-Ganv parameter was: -2.38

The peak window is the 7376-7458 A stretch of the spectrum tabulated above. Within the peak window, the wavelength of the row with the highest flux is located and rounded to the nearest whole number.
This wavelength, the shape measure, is 7456 A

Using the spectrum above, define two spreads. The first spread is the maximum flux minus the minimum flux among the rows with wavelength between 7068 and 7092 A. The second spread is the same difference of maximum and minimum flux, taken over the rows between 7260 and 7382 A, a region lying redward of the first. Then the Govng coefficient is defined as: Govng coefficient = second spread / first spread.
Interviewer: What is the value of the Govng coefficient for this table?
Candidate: 1.9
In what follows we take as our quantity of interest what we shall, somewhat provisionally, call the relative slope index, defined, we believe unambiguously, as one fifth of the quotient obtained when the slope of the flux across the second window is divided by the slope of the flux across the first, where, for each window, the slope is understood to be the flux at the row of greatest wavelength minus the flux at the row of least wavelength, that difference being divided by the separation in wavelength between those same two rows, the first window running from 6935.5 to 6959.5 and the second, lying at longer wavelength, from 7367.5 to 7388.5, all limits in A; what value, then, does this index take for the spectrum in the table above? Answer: 0.5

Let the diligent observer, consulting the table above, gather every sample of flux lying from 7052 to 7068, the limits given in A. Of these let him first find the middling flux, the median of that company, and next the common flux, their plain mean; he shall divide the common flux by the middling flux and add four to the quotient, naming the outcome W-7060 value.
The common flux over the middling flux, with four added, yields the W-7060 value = 4.98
